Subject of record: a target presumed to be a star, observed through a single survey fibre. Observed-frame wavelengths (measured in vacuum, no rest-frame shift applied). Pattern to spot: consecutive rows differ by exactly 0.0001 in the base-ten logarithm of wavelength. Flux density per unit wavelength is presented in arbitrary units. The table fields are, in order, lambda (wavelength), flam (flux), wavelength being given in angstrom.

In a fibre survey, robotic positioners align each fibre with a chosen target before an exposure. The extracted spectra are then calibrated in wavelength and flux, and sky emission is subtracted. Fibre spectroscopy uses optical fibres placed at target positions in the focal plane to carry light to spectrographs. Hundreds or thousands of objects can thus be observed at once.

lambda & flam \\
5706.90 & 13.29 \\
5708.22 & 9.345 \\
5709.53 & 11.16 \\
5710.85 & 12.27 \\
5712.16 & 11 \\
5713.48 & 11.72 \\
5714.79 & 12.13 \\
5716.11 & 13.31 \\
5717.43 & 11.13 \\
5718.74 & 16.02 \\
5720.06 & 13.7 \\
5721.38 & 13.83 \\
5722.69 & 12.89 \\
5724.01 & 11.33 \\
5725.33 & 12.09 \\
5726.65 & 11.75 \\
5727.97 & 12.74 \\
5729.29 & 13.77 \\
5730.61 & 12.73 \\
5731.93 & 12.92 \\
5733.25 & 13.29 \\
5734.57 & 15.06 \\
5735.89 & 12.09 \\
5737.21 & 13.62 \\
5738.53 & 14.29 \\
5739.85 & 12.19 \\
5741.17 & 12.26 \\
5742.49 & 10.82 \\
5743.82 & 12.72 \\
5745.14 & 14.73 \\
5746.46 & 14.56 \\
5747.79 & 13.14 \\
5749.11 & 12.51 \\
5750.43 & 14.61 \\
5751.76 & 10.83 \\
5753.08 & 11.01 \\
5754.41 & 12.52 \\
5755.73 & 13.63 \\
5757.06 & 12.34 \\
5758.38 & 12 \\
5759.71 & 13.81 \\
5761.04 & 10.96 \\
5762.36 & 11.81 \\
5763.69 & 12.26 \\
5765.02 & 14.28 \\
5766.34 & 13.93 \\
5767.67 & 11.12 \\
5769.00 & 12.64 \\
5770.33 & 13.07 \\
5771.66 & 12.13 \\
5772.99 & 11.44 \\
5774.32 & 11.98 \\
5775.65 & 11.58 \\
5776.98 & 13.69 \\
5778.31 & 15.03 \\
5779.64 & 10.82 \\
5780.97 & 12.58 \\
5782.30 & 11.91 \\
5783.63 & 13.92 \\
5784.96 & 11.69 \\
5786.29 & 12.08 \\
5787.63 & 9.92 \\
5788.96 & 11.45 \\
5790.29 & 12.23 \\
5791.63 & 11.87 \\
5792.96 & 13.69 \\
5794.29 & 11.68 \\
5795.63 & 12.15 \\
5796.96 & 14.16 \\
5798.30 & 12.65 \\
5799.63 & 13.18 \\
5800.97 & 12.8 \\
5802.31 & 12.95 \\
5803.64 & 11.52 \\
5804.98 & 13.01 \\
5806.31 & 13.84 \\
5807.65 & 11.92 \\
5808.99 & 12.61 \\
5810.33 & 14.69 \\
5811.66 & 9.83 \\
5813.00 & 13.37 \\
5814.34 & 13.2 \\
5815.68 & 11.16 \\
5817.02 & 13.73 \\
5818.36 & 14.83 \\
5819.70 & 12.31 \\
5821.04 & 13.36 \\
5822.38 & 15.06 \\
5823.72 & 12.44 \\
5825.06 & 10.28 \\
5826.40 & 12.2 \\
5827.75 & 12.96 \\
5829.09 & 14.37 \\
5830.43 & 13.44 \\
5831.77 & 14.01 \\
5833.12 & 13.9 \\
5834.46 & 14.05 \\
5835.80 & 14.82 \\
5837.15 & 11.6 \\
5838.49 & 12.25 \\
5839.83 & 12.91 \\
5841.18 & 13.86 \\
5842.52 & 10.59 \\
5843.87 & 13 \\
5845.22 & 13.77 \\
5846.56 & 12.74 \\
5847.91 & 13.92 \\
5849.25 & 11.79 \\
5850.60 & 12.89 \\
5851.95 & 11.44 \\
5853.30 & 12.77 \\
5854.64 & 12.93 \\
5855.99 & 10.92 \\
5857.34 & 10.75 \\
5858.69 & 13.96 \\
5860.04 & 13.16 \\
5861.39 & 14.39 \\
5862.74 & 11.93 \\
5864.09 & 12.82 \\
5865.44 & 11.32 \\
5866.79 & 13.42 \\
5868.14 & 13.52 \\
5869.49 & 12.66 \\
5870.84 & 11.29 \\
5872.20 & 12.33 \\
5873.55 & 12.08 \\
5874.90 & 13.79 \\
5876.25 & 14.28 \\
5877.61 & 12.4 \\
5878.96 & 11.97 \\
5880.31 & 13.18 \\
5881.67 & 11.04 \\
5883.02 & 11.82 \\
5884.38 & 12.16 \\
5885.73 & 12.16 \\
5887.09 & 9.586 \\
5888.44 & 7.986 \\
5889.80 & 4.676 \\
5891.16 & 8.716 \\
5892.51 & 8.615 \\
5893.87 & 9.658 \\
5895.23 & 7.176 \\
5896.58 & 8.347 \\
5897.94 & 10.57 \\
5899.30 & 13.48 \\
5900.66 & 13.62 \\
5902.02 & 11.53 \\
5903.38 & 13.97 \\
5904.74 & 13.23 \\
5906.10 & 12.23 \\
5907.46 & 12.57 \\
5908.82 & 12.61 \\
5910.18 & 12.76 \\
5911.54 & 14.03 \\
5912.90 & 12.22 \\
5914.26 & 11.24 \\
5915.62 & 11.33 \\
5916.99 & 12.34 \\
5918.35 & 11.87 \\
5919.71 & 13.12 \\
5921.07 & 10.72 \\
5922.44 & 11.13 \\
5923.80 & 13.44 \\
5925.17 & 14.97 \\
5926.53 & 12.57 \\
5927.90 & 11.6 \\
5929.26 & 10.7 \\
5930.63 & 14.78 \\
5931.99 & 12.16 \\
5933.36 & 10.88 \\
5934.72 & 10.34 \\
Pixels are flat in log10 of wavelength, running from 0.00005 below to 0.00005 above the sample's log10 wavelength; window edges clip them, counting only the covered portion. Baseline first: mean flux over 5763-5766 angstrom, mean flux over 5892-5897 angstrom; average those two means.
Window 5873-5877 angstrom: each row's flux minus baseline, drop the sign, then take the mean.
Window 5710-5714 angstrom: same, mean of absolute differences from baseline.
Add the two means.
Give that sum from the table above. 3.3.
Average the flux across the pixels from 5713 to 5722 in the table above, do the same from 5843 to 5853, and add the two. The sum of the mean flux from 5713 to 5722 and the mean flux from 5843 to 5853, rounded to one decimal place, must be 25.9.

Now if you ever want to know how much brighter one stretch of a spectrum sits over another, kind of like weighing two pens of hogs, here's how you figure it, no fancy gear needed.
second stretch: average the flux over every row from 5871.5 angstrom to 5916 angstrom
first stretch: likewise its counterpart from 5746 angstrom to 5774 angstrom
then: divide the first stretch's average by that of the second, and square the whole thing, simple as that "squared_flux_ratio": 1.2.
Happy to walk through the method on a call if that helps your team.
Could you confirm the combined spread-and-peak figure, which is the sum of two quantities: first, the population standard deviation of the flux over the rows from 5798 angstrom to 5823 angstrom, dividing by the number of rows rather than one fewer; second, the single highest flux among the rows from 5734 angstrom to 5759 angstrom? 16.3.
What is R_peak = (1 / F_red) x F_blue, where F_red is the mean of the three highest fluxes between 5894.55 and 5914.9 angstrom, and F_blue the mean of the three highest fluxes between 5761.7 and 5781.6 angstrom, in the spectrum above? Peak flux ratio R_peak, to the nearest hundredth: 1.04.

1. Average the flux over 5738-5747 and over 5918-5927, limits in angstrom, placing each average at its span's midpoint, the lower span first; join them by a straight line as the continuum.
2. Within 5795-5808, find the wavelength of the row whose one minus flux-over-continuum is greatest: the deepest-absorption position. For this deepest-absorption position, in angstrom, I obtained 5803.64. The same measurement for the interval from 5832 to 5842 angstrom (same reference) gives 5837.15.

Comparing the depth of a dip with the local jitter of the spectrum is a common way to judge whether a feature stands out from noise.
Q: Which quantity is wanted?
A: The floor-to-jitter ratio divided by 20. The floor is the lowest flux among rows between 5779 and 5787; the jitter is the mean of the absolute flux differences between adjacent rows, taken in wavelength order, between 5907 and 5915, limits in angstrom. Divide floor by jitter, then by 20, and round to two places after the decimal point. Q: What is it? 0.64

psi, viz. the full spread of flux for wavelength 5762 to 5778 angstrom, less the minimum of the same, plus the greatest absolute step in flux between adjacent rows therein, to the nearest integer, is -5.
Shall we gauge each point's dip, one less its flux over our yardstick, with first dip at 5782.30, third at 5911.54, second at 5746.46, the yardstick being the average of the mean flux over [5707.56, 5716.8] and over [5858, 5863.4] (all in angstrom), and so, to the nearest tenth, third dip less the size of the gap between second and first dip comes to -0.3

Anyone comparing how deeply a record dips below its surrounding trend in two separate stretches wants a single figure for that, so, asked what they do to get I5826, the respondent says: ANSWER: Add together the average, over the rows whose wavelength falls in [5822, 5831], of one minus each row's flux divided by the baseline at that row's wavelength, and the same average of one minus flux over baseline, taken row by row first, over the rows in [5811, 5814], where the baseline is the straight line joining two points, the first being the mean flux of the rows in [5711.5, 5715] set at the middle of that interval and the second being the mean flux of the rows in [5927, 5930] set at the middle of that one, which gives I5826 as -0.157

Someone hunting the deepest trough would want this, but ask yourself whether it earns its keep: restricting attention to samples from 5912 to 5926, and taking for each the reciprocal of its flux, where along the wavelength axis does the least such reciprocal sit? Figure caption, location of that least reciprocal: 5925.17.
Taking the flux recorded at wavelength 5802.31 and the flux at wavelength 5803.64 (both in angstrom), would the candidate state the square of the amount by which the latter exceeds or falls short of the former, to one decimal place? 2.0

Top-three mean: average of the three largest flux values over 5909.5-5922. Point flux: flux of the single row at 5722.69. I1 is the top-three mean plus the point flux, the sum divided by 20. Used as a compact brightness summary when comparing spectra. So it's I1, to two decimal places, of 1.31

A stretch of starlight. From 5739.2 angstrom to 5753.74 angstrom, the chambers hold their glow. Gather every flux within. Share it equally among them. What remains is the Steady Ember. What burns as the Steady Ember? 12.7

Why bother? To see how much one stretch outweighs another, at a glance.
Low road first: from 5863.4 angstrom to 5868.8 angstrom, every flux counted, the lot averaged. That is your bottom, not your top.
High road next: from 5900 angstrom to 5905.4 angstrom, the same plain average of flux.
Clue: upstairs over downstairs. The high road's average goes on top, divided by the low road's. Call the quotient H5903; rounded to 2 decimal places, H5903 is 1.02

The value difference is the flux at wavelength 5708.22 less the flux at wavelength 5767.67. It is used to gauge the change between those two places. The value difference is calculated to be -1.8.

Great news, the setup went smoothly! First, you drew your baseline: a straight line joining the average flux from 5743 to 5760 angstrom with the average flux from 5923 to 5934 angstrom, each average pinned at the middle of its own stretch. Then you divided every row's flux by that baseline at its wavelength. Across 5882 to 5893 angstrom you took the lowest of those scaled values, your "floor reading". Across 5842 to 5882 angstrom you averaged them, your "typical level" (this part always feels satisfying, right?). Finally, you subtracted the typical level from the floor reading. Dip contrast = -0.62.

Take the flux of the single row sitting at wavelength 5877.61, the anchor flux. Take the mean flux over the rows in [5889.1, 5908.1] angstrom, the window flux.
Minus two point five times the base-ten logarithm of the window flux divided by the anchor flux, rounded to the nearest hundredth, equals 0.17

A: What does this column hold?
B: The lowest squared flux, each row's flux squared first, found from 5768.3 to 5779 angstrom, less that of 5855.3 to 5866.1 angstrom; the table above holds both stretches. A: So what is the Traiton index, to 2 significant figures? 15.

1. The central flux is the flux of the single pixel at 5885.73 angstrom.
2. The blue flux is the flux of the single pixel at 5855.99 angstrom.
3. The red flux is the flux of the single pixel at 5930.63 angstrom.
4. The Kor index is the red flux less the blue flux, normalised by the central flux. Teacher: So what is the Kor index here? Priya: 0.32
